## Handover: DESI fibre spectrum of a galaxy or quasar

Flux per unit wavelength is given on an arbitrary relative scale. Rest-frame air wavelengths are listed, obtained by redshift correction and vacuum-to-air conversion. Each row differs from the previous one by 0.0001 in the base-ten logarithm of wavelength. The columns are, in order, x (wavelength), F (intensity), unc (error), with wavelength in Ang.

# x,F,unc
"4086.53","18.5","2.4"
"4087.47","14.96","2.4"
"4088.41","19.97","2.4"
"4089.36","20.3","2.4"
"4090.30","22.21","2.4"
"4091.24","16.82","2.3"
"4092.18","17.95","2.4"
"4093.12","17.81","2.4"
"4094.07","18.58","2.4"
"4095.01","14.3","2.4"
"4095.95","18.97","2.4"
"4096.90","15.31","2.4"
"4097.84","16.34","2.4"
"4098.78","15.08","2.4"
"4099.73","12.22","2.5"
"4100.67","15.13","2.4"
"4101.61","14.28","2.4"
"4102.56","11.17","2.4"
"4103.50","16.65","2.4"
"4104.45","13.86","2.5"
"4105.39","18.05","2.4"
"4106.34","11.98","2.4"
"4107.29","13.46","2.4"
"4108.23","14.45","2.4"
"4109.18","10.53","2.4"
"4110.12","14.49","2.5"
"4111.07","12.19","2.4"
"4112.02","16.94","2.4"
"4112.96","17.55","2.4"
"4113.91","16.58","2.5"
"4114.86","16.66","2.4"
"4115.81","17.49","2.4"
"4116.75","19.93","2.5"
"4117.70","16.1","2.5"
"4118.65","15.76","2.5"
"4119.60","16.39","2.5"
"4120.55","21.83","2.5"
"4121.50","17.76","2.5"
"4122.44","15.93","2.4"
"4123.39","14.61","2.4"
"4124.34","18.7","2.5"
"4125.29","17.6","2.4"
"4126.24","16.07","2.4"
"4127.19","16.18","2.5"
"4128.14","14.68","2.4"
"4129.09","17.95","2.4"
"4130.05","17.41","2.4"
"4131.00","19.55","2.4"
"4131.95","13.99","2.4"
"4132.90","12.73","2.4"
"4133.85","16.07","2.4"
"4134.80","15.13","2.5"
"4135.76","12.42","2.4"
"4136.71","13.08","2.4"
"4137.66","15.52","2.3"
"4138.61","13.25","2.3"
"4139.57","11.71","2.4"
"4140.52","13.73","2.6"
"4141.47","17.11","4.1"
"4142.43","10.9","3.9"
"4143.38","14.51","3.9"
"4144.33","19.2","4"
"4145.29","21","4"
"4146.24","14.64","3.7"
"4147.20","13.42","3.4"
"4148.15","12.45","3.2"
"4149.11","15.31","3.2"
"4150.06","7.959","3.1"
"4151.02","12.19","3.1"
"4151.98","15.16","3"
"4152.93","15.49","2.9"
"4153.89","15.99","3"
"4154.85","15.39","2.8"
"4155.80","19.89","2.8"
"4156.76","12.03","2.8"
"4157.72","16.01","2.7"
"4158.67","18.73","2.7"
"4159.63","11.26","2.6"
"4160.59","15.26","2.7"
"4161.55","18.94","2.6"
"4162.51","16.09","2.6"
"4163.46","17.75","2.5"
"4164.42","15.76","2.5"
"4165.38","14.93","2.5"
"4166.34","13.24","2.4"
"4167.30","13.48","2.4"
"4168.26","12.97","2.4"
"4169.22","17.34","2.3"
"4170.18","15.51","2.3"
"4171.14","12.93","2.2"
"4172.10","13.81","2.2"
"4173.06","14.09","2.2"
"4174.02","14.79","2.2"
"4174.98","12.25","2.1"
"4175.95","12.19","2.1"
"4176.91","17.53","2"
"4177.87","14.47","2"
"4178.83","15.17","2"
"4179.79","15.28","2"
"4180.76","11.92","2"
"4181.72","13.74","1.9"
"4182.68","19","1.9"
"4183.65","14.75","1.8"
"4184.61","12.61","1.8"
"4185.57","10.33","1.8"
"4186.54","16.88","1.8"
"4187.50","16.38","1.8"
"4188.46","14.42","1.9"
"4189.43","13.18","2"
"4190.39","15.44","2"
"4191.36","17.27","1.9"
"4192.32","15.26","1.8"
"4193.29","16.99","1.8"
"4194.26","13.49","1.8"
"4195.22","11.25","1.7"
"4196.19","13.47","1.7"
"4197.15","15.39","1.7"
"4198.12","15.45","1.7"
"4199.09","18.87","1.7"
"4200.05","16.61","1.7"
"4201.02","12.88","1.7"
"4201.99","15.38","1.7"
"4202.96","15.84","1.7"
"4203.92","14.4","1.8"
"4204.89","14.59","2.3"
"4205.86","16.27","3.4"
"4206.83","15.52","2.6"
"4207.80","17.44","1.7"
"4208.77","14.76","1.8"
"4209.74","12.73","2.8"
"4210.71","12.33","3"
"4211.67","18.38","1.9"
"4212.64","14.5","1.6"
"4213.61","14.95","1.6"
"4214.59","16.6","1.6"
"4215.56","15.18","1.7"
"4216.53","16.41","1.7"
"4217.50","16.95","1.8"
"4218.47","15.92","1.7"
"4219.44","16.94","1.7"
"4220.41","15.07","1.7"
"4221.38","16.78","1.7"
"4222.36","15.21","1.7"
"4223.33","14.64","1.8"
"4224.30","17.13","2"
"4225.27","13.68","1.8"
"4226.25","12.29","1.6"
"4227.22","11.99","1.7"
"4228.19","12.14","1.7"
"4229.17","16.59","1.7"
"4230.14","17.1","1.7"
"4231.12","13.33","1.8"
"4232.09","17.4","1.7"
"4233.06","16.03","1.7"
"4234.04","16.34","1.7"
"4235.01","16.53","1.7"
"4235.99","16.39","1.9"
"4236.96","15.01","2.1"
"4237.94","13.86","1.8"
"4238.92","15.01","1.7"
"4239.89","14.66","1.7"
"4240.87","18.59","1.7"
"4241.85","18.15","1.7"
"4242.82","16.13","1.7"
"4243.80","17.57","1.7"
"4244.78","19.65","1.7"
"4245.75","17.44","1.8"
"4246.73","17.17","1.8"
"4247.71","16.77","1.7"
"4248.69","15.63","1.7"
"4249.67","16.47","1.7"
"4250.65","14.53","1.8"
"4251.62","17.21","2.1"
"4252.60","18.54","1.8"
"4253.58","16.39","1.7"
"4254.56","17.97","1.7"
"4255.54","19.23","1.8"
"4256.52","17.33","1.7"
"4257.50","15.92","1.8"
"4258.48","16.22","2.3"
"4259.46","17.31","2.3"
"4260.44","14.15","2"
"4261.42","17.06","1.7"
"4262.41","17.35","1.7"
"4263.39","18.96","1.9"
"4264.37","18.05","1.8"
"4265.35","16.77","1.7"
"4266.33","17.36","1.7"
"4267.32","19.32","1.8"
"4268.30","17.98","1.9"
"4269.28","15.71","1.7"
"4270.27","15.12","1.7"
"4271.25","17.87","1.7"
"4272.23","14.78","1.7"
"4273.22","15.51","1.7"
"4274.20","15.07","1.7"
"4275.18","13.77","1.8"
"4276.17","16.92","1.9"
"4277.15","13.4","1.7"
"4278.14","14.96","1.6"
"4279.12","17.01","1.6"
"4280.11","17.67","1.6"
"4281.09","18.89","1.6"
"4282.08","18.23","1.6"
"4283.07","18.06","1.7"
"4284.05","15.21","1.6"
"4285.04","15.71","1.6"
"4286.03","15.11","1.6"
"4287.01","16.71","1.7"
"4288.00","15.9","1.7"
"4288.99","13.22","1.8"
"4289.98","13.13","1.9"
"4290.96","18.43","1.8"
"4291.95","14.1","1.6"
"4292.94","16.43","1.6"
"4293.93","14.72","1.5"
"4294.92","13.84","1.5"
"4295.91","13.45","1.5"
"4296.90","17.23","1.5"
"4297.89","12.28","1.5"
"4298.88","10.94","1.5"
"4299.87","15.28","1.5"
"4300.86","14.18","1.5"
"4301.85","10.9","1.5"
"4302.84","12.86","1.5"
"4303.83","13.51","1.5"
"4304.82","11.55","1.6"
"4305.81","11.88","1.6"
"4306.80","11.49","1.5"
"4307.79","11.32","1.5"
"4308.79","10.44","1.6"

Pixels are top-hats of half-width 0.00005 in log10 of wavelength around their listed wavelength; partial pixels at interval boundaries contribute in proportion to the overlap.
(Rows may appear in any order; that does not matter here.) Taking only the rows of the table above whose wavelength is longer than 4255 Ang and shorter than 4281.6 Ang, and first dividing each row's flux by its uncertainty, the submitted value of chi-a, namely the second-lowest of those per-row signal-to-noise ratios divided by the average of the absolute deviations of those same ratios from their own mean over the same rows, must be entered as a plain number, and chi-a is 7.11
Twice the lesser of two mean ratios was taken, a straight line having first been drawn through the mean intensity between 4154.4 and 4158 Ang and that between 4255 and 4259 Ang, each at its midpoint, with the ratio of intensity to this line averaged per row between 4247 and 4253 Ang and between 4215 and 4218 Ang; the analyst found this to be 1.9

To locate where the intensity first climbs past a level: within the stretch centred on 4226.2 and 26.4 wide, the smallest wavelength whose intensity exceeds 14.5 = 4213.61 Ang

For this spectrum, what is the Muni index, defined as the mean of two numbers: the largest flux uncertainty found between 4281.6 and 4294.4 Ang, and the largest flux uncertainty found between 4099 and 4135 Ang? 2.20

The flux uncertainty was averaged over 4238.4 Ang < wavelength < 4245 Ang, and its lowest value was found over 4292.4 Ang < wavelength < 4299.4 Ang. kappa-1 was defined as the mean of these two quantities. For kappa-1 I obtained 1.6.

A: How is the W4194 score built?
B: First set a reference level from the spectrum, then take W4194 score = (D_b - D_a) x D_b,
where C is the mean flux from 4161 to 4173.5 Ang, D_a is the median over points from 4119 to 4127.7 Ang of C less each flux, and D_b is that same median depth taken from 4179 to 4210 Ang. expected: -0.1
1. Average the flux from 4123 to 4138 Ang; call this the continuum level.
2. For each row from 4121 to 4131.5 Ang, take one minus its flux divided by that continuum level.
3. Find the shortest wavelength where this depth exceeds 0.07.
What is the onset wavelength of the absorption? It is 4123.39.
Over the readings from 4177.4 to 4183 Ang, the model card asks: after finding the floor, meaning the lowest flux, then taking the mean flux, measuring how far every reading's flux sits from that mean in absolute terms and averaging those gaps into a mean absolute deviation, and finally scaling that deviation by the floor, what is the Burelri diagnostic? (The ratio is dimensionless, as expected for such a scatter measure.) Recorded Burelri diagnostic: 0.130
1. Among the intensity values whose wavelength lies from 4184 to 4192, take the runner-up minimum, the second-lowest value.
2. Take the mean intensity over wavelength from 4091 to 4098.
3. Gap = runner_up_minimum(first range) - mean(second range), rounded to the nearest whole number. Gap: -4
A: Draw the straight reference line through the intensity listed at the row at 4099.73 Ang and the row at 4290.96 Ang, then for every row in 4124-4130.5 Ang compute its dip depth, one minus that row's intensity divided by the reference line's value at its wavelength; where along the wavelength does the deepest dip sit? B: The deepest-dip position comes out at 4128.14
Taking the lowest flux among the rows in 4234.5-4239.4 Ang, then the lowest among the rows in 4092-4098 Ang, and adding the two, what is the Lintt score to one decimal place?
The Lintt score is 28.2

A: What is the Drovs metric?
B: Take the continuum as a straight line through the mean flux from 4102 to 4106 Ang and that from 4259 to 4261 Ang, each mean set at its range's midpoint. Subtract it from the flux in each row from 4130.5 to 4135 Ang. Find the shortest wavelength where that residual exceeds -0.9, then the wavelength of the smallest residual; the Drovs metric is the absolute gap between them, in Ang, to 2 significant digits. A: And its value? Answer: 1.9 Ang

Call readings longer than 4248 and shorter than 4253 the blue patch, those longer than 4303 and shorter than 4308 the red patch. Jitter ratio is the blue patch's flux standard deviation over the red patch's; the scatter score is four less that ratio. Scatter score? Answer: 2.3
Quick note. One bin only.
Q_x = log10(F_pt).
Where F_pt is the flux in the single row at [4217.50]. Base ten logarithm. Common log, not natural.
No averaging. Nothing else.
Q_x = 1.23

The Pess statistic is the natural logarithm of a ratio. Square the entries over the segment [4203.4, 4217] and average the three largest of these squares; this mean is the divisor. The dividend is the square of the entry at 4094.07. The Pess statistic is 0.121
